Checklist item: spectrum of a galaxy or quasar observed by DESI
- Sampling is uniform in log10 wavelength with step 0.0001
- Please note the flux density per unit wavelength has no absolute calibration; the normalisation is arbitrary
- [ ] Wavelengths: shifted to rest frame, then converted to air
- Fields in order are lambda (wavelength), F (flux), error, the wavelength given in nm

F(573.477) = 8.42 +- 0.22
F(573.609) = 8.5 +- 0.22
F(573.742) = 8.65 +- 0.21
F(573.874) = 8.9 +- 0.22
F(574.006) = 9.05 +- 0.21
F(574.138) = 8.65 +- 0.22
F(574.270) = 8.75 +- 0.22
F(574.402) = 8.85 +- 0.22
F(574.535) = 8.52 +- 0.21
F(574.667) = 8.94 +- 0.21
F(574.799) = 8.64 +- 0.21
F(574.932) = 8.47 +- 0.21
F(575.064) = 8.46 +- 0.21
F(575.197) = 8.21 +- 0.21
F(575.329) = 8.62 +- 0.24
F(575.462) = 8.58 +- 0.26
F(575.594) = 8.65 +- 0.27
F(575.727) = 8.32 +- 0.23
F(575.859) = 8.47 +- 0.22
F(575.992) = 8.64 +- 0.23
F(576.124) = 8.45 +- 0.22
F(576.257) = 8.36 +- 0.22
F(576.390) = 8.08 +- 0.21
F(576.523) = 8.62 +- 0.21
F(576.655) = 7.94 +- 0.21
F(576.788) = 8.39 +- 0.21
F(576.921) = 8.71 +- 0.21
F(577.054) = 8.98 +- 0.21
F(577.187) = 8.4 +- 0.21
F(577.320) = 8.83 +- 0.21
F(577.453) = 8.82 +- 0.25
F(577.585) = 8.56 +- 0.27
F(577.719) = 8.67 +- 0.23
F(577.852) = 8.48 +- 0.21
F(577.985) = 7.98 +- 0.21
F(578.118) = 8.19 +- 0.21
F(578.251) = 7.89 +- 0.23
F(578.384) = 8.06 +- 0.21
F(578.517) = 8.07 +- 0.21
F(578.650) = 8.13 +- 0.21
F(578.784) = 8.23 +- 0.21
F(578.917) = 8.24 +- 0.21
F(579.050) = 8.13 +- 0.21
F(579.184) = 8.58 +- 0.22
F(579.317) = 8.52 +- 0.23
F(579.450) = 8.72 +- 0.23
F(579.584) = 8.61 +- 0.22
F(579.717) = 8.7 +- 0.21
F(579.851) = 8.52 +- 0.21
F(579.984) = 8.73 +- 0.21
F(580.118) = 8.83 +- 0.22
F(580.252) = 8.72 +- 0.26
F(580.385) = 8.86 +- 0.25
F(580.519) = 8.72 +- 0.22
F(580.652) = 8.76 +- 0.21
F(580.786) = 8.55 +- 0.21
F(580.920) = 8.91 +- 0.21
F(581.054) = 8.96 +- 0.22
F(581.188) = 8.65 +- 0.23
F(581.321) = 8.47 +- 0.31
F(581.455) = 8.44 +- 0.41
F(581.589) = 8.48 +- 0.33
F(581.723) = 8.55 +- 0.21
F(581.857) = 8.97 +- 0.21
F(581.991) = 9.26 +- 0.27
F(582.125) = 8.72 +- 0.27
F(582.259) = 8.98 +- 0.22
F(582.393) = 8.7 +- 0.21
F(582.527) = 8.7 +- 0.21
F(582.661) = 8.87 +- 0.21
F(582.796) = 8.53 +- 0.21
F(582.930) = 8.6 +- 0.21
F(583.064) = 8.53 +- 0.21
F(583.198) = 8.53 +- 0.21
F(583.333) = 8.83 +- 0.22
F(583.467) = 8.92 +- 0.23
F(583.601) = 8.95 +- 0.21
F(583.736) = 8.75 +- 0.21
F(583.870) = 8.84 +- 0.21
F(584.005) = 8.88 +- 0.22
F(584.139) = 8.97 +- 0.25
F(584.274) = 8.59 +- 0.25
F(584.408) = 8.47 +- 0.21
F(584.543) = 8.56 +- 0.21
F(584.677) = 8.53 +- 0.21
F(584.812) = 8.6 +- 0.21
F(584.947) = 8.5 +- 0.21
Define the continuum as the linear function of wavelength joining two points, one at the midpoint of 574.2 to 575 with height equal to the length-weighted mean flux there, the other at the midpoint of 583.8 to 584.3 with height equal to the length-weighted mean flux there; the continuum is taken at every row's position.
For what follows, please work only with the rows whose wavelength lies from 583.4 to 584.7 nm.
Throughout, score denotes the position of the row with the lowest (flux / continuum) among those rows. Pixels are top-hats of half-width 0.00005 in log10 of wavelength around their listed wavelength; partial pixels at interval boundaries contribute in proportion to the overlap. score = 584.408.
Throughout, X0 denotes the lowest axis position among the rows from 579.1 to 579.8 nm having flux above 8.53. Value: 579.184 nm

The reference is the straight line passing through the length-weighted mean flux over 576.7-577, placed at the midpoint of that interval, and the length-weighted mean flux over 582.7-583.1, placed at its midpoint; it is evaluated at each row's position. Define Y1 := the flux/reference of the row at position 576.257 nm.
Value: 0.98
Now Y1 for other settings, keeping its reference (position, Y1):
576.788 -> 0.99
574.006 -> 1.07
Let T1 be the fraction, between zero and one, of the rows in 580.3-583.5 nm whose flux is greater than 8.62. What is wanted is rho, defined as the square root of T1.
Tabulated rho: 0.79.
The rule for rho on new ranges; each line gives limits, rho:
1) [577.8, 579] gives 0.00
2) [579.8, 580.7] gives 0.93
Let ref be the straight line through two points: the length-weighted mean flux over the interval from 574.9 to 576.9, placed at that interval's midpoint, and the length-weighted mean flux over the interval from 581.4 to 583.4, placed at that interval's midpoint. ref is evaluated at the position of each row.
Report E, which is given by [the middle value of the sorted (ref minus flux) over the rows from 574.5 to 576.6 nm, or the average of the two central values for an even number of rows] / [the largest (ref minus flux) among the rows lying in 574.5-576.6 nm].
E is -0.3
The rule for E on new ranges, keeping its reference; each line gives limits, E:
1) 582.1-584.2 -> -0.2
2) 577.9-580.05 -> 0.5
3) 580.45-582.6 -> 0.0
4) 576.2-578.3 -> 0.1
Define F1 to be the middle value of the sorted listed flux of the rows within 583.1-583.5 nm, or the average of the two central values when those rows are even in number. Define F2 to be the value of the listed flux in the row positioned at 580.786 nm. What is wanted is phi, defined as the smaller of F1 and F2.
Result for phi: 8.55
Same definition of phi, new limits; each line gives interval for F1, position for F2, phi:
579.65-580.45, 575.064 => 8.46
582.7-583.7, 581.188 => 8.60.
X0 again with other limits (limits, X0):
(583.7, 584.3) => 583.736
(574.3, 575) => 574.402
